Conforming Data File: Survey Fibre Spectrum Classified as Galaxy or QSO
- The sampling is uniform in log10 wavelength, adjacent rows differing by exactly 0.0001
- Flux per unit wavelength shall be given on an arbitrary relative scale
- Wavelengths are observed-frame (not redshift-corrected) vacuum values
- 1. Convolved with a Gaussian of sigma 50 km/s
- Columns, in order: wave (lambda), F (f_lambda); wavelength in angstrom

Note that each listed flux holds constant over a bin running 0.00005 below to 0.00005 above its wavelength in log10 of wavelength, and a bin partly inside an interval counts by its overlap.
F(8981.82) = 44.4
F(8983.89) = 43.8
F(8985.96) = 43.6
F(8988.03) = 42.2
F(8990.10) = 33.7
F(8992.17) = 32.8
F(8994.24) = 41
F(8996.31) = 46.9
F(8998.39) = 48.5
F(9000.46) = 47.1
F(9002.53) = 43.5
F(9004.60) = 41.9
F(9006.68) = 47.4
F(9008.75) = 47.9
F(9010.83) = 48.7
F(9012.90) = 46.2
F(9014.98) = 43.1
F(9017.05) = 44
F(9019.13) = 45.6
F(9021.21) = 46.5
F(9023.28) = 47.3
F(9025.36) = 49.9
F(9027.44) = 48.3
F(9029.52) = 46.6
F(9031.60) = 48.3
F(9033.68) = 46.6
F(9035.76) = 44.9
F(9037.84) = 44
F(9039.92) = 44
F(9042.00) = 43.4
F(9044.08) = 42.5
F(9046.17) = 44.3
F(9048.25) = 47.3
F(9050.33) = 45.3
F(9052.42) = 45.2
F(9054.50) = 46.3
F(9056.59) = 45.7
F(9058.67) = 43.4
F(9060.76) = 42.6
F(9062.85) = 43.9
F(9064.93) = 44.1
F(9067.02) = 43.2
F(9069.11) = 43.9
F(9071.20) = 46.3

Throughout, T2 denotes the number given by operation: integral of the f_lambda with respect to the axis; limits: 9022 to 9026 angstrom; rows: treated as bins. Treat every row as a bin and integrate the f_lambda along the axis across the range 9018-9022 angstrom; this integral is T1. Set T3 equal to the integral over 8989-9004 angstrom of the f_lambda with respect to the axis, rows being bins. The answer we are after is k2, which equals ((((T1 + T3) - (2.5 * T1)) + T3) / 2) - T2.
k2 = 298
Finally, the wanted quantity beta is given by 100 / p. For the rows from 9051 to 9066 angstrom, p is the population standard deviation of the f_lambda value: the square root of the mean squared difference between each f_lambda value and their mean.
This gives 82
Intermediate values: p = 1.2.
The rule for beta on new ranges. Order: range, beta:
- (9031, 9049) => 55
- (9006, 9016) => 51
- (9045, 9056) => 97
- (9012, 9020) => 81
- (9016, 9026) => 51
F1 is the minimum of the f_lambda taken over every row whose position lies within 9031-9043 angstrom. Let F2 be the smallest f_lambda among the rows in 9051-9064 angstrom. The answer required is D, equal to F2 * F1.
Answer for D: 1849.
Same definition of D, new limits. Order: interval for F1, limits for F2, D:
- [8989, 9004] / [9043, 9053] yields 1394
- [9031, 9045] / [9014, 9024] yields 1832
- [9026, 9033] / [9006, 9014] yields 2153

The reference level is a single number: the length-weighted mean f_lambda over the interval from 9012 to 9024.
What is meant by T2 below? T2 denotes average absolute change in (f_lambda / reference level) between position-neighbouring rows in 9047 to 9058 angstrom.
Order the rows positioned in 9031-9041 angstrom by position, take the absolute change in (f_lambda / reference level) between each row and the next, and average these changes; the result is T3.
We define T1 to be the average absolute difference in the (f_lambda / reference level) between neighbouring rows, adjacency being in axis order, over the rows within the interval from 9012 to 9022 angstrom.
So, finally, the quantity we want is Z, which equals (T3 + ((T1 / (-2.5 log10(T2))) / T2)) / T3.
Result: 18.2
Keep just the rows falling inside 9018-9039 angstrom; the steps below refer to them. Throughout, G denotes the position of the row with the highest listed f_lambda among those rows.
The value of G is 9025.36 angstrom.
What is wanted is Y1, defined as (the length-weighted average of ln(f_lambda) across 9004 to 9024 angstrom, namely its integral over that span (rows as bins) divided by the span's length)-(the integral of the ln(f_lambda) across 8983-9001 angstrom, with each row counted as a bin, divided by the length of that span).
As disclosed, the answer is 0.10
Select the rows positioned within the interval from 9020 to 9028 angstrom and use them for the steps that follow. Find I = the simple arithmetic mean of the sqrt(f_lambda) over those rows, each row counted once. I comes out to 6.93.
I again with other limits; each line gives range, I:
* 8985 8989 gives 6.55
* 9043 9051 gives 6.70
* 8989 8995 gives 5.98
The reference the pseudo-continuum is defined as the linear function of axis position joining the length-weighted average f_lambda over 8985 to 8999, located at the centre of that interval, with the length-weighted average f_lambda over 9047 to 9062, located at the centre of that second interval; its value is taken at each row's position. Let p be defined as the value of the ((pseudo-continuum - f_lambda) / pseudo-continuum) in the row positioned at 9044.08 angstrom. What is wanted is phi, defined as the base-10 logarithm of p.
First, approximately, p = 0.043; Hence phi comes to -1.37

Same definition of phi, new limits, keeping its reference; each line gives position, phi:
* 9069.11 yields -1.33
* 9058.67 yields -1.37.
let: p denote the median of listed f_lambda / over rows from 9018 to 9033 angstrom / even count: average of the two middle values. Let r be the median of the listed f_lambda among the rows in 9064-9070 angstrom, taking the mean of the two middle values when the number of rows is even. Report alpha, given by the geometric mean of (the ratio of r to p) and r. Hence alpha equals 6.38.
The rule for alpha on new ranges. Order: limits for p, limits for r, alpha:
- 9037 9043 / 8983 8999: 6.47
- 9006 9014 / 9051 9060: 6.58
